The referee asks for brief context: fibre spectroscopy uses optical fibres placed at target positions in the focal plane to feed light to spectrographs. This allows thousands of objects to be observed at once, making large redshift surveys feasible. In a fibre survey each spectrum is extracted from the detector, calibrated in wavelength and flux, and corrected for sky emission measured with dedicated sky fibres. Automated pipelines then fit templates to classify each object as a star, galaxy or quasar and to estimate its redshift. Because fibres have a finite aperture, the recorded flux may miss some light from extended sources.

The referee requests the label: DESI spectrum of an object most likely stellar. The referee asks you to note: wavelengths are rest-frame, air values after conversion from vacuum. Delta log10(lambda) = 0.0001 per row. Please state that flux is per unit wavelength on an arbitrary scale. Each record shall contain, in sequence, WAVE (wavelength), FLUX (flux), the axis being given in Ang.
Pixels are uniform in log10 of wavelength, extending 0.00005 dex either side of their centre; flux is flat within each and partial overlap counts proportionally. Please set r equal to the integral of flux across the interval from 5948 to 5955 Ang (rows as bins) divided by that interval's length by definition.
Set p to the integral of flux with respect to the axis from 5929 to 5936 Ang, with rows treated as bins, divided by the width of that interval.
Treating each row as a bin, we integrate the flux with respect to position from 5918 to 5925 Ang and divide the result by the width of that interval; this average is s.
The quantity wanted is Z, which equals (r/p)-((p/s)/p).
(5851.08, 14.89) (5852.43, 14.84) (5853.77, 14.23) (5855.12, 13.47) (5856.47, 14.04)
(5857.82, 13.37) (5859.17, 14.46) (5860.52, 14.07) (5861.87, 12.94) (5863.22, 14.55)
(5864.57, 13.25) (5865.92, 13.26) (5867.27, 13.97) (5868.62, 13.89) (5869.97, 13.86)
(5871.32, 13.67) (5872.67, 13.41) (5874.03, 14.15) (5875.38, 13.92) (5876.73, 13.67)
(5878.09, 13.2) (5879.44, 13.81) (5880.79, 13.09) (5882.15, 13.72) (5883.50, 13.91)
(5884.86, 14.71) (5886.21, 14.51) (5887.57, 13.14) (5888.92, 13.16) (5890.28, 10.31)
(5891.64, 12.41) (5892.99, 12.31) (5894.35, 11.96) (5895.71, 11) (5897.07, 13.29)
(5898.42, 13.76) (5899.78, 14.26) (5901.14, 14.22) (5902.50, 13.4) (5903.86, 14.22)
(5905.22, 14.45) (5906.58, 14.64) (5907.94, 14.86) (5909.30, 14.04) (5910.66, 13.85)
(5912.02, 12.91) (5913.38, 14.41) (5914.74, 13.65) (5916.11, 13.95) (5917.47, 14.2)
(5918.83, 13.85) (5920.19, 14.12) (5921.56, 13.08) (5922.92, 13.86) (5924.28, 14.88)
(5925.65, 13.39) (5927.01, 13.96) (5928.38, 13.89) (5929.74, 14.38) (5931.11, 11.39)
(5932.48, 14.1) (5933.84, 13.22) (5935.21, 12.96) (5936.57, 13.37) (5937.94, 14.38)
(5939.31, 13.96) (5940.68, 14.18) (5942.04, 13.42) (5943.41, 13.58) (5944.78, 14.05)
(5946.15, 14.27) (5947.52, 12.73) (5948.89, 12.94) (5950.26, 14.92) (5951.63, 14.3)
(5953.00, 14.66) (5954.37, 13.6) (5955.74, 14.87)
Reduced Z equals 0.99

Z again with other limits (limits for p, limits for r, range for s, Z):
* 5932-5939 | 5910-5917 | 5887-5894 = 0.93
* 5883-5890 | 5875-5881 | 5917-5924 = 0.92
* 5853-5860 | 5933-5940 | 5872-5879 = 0.90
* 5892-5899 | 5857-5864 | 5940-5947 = 1.04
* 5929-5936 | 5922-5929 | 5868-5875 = 0.98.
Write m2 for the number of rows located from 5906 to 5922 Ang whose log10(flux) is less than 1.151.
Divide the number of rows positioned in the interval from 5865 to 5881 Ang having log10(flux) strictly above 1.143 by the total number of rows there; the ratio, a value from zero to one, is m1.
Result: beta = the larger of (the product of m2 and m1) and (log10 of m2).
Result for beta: 2.0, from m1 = 0.25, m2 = 8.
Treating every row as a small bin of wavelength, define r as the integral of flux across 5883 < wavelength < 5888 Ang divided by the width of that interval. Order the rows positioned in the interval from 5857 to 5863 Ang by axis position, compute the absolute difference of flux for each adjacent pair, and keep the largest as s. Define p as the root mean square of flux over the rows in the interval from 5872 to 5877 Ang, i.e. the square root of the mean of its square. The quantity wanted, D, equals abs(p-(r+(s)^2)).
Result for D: 1.6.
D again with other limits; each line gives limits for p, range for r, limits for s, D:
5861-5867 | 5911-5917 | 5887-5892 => 8.4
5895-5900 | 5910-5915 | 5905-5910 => 1.3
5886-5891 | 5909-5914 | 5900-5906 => 1.6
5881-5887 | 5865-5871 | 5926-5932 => 8.5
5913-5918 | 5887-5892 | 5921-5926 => 0.4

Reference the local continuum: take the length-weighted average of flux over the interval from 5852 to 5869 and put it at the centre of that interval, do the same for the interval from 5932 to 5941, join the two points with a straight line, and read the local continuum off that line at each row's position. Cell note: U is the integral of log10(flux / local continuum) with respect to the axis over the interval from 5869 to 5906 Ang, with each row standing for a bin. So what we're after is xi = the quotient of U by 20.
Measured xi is -0.027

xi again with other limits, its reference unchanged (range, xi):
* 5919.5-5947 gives -0.001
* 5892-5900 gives -0.015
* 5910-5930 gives 0.004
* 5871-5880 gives -0.002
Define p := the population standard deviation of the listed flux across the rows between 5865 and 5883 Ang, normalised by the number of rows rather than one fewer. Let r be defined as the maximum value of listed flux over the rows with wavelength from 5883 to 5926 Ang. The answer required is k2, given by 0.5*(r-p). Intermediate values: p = 0.3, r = 14.88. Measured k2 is 7.3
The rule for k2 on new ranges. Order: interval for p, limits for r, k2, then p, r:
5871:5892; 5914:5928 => 7.0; 1.0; 14.88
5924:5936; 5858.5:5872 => 6.8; 1.0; 14.55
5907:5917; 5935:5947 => 6.9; 0.6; 14.38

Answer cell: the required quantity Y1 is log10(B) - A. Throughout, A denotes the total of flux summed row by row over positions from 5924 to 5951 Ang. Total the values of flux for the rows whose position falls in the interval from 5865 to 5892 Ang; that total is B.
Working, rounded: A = 274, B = 270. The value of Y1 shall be -272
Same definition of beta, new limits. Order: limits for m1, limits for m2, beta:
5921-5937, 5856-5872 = 3.3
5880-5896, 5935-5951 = 2.0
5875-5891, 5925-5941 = 3.0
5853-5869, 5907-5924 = 4.5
